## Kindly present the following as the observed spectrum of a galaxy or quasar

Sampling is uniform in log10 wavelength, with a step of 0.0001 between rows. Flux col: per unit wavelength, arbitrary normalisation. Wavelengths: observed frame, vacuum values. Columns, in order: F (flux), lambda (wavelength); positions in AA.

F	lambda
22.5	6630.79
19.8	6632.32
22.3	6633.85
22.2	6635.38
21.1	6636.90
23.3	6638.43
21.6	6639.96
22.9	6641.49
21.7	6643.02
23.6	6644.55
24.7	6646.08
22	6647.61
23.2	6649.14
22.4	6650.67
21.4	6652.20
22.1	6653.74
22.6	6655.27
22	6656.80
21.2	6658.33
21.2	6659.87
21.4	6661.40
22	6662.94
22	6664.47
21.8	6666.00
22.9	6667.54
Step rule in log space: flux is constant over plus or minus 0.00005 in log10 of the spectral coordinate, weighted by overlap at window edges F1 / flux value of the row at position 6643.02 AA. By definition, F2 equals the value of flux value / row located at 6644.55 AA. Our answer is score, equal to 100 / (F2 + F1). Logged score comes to 2.21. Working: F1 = 21.7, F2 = 23.6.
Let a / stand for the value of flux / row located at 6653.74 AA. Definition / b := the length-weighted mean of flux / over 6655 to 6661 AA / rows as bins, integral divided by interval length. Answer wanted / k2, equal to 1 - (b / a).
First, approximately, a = 22.1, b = 21.7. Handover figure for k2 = 0.02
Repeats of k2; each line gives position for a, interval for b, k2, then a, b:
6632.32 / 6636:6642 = -0.12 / 19.8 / 22.2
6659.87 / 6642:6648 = -0.09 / 21.2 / 23.1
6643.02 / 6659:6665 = 0.00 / 21.7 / 21.6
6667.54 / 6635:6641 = 0.04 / 22.9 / 22.1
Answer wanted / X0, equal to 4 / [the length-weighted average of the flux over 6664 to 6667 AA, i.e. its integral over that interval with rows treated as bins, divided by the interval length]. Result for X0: 0.182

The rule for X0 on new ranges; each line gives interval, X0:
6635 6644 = 0.180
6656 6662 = 0.186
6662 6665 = 0.182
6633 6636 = 0.181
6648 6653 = 0.179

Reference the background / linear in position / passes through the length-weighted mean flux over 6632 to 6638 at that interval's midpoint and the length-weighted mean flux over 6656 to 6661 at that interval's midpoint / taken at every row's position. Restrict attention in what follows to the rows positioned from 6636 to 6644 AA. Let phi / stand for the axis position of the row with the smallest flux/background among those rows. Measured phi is 6636.90 AA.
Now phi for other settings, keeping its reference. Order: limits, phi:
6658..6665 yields 6658.33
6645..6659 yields 6658.33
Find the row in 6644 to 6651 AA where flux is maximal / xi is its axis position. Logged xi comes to 6646.08 AA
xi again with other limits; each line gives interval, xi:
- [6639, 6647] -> 6646.08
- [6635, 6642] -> 6638.43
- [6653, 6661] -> 6655.27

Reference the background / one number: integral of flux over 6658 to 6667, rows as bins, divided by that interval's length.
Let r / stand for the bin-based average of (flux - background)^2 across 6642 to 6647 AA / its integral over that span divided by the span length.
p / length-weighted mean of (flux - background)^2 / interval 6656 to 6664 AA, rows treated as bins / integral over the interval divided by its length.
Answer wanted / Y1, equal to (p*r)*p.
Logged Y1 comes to 0.1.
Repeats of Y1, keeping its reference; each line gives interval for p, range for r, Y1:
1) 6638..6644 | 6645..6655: 2.5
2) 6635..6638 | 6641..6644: 0.3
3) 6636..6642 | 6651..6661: 0.4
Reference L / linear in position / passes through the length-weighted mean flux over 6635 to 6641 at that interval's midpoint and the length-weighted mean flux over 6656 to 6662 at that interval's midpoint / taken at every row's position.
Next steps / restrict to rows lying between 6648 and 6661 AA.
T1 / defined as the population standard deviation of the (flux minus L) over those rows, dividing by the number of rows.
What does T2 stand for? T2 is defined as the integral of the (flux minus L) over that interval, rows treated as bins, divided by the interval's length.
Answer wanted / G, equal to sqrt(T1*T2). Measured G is 0.5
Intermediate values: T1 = 0.60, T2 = 0.4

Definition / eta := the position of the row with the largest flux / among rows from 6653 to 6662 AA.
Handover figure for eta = 6655.27 AA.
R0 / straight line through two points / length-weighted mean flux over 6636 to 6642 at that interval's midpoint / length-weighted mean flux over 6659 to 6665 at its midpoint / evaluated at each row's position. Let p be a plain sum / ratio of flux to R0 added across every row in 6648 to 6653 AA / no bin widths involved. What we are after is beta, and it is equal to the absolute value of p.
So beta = 3.06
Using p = 3.06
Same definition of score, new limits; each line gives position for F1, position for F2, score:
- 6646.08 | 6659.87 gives 2.18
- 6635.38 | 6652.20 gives 2.29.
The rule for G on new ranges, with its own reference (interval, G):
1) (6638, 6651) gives 0.9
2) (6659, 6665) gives 0.3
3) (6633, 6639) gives 0.0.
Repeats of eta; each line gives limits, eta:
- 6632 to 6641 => 6638.43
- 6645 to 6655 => 6646.08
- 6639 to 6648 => 6646.08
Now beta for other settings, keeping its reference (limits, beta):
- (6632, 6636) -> 2.88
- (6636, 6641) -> 2.97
